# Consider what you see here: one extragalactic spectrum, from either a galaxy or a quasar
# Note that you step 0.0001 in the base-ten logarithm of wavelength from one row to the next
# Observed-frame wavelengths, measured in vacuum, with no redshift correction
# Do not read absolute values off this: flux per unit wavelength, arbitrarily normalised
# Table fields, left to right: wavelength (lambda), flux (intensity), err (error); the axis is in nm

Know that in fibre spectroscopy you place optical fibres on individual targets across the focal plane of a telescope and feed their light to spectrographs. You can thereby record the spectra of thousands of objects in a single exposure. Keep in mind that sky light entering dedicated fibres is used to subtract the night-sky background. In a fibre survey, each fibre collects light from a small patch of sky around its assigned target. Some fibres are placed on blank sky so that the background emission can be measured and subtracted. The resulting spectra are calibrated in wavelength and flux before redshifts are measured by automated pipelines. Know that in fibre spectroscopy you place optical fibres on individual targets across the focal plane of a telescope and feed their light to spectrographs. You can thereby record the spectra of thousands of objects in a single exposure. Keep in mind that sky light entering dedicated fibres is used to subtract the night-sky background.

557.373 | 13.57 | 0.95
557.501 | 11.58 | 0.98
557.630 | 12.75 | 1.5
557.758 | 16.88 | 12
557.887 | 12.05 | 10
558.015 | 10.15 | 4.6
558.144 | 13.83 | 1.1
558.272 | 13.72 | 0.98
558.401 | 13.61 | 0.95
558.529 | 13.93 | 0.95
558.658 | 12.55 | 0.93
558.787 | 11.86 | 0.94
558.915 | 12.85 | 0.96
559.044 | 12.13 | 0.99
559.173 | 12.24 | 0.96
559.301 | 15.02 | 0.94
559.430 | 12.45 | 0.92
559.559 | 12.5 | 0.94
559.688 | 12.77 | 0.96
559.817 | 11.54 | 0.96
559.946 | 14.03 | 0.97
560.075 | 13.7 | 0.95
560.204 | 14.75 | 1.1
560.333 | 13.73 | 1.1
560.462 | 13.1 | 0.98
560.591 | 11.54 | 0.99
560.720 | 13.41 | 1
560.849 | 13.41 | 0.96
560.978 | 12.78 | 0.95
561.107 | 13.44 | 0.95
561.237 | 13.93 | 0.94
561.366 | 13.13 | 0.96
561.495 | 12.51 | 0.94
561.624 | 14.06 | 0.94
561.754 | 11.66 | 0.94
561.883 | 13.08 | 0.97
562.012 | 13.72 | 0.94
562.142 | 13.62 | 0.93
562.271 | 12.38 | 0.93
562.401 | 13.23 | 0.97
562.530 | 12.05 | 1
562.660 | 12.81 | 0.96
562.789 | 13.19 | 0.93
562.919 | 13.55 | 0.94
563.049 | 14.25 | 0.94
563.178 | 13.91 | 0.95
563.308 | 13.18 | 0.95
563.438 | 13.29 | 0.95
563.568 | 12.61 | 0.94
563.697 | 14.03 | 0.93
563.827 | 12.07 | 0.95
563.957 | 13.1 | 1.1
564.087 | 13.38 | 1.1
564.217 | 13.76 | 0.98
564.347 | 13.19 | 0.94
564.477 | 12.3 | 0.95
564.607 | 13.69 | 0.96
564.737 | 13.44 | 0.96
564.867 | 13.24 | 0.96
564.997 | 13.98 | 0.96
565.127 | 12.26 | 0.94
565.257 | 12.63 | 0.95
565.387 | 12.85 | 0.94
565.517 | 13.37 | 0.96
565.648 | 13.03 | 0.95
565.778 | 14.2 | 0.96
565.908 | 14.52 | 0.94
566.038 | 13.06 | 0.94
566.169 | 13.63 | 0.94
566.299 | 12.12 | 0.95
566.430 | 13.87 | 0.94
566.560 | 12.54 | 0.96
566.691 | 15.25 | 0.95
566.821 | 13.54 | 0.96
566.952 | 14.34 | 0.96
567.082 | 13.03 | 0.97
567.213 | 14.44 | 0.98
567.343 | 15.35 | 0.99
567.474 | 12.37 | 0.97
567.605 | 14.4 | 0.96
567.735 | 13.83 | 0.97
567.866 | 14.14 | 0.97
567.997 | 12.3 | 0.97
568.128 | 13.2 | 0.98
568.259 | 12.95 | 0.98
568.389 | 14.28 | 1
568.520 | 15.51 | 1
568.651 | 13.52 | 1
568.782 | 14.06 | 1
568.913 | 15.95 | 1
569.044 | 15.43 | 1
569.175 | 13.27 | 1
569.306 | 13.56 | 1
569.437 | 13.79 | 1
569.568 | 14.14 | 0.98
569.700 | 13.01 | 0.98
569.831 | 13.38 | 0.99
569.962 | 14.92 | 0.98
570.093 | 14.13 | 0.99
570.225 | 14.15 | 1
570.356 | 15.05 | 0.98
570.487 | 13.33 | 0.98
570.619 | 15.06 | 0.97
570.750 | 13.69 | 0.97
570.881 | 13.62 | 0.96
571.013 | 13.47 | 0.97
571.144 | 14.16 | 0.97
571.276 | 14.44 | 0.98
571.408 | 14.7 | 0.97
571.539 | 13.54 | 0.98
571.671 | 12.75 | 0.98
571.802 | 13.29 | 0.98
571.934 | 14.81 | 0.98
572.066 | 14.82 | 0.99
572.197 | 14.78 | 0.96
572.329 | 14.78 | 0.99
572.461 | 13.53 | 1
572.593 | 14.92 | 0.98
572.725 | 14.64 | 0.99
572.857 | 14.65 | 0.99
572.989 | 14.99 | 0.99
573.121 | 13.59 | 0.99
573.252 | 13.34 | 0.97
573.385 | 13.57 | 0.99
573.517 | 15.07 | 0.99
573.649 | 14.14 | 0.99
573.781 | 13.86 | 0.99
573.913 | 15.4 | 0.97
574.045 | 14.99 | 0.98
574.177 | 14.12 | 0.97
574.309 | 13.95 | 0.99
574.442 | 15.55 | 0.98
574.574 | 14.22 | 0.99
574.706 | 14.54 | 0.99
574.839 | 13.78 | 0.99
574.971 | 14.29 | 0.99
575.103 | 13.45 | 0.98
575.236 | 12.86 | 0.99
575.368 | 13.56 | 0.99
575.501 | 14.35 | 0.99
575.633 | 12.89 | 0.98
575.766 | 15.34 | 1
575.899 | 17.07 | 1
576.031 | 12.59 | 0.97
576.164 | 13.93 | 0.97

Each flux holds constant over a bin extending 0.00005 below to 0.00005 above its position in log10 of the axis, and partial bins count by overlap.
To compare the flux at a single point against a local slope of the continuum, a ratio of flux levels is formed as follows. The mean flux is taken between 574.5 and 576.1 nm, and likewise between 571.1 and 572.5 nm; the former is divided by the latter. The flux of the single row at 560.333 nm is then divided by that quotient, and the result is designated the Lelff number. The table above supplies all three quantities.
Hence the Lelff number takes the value 13.8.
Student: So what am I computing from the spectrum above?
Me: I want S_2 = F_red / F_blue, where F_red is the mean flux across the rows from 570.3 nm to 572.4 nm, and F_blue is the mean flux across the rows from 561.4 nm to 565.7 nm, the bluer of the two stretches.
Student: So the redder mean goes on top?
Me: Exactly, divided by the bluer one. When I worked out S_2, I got 1.08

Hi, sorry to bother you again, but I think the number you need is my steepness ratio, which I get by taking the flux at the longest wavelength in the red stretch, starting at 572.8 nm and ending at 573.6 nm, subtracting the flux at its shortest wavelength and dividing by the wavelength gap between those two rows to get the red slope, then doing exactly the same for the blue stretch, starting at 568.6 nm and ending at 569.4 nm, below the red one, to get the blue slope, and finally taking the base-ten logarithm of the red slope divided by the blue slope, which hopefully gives 1.0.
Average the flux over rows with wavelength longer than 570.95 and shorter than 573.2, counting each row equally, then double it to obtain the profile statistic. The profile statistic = 28.5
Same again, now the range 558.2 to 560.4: 26.3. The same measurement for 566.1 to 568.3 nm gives 27.2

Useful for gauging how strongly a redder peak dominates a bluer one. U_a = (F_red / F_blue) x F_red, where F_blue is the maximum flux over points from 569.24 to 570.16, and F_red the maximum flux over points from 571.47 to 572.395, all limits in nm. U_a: 14.7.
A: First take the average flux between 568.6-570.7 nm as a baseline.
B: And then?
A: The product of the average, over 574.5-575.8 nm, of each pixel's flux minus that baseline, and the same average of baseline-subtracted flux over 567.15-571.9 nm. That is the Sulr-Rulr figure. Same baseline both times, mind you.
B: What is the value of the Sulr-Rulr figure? 0.05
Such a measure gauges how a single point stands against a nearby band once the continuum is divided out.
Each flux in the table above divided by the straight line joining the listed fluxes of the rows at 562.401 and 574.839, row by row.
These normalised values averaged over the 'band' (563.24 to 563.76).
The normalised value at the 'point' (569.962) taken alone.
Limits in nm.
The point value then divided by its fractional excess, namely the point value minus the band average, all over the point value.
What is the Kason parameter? 12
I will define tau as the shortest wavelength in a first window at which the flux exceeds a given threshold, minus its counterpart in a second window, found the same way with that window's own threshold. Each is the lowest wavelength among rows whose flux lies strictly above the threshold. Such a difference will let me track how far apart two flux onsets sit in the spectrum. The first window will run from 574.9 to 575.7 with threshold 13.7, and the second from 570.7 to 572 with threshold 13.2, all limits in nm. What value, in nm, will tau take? 4.22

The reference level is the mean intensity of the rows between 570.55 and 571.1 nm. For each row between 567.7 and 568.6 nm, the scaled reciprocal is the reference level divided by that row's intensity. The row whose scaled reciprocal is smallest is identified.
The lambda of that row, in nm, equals 568.520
